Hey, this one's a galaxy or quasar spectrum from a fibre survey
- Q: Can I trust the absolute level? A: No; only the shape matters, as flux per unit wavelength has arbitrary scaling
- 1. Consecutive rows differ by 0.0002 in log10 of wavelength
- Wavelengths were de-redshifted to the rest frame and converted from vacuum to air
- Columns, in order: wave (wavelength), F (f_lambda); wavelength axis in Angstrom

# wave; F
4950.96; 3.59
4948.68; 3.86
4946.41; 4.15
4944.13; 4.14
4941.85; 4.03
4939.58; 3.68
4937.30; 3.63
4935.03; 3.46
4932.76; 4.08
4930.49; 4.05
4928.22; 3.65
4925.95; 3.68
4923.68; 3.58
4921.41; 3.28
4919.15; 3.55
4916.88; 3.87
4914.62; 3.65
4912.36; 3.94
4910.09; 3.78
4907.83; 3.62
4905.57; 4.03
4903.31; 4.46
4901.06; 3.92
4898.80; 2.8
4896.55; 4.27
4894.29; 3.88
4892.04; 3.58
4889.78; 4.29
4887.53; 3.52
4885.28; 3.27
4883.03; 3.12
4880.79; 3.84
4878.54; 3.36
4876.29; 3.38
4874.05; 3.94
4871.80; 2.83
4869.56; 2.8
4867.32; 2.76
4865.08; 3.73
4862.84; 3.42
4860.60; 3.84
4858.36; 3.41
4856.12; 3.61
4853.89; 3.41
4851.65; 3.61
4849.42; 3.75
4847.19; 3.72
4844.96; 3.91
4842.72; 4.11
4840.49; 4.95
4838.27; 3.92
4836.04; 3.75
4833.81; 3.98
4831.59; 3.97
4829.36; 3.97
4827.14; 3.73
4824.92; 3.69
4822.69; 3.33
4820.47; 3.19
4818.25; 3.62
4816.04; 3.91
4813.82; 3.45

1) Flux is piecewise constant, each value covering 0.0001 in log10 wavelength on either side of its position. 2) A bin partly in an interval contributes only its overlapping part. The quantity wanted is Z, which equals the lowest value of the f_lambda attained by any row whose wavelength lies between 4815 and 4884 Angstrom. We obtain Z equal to 2.76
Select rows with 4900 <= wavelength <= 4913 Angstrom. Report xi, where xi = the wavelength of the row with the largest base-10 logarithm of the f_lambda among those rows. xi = 4903.31 Angstrom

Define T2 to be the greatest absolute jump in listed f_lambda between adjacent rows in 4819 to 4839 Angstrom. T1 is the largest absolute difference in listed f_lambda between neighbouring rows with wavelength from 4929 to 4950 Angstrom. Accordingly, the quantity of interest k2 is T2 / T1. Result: 0.58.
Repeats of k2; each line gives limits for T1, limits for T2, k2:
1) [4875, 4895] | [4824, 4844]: 1.34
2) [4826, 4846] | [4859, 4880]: 1.08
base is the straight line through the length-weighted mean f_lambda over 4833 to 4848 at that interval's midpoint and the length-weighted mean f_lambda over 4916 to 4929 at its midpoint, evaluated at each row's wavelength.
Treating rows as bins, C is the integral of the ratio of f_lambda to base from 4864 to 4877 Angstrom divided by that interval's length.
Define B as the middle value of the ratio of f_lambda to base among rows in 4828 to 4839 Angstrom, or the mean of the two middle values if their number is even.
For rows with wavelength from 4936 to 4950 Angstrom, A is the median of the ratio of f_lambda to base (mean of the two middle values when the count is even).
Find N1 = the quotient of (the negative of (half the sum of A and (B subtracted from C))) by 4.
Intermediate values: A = 1.14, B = 0.96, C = 0.8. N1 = -0.126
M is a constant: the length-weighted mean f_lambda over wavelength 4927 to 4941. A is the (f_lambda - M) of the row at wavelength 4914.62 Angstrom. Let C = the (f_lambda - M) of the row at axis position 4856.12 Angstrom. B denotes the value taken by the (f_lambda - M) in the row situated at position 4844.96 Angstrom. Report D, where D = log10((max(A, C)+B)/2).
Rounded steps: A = -0.11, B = 0.15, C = -0.2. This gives -1.8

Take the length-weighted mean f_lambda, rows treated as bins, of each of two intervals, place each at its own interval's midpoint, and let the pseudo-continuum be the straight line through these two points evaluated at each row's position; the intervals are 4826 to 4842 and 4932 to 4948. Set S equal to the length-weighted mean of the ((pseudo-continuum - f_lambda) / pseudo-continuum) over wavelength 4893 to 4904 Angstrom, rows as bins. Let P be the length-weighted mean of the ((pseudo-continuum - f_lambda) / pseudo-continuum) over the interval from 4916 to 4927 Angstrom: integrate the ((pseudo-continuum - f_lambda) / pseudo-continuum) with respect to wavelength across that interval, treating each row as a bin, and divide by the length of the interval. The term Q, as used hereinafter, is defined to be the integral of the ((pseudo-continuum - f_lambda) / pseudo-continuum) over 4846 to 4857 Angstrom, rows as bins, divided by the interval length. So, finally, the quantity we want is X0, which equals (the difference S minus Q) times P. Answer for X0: -0.006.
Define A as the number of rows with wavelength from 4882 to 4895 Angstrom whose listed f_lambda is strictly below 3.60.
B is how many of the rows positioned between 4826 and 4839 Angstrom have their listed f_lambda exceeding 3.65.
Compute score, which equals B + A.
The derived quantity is 10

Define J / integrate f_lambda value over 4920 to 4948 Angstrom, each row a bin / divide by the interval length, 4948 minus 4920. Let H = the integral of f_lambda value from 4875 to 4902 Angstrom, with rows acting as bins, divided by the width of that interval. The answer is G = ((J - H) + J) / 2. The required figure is 1.98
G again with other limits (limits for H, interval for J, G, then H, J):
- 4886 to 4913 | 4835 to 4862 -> 1.91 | 3.83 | 3.83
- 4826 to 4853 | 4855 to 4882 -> 1.44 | 3.94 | 3.41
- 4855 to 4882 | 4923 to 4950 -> 2.13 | 3.41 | 3.84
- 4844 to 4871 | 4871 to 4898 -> 1.86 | 3.49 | 3.61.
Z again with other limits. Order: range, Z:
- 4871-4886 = 2.83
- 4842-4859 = 3.41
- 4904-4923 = 3.28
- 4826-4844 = 3.73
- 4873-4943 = 2.8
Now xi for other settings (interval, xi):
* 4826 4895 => 4840.49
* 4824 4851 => 4840.49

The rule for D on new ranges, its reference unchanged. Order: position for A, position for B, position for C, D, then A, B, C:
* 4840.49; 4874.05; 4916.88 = -0.2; 1.19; 0.18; 0.1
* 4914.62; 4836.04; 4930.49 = -0.9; -0.11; -0.01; 0.3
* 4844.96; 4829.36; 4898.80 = -0.8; 0.15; 0.21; -1.0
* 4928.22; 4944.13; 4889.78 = -0.3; -0.11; 0.38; 0.5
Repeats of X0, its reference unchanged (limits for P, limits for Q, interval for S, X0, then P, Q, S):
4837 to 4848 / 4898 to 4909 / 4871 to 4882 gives -0.002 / -0.025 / 0.04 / 0.123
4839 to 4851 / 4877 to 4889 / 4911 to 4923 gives 0.001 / -0.010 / 0.13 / 0.066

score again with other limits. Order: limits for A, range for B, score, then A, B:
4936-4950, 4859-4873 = 2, 0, 2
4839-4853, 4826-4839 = 6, 0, 6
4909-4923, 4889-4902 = 6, 2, 4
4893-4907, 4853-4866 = 3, 1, 2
